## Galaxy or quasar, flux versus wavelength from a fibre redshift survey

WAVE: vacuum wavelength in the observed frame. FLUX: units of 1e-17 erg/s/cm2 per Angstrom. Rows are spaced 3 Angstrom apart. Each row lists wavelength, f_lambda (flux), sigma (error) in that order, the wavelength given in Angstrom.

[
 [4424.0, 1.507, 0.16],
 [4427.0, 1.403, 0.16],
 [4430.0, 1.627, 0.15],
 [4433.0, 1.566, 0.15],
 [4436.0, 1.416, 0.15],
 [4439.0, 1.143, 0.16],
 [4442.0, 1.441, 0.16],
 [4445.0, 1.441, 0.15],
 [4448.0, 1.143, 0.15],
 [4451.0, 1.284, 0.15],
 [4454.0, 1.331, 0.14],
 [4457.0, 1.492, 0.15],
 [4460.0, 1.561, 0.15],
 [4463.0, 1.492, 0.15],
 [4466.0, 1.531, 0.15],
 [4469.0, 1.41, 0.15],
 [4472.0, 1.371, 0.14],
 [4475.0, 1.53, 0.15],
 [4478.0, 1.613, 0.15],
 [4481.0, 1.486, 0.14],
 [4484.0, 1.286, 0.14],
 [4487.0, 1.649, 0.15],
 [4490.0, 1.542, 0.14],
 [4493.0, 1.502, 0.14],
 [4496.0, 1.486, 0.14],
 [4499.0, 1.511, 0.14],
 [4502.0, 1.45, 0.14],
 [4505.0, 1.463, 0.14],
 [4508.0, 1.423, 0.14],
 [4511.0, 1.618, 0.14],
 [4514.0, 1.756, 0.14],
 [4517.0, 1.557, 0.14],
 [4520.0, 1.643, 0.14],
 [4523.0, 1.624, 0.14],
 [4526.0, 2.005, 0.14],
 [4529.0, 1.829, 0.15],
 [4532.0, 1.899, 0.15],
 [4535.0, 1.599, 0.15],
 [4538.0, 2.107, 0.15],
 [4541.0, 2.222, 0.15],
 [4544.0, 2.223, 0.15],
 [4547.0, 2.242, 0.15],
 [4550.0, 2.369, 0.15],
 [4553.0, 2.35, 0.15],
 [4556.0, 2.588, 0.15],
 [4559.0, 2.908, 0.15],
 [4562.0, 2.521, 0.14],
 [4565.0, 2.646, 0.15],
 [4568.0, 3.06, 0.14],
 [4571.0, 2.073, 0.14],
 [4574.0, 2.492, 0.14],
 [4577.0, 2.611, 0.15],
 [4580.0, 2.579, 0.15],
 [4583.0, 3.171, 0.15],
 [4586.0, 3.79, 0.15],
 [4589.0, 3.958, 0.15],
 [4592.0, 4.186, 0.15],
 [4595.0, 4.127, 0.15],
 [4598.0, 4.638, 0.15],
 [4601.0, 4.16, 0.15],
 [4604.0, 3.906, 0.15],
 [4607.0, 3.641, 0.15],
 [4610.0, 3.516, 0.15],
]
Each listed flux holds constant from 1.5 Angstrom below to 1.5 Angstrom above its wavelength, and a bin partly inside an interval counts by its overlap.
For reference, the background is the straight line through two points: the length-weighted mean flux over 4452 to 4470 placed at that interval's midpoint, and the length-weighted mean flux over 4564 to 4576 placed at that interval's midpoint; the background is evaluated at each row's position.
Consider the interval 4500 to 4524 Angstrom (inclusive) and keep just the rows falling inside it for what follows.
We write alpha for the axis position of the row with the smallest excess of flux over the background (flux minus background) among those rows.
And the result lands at 4508.0 Angstrom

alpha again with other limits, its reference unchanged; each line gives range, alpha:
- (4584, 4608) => 4607.0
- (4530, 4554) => 4535.0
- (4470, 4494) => 4484.0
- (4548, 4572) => 4571.0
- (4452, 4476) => 4472.0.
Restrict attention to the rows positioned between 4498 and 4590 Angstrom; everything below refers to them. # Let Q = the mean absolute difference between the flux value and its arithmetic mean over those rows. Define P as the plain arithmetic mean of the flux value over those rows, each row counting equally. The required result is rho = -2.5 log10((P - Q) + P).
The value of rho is -1.49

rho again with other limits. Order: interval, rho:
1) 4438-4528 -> -1.14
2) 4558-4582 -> -1.75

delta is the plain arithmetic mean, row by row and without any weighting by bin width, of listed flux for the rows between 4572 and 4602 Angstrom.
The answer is 3.57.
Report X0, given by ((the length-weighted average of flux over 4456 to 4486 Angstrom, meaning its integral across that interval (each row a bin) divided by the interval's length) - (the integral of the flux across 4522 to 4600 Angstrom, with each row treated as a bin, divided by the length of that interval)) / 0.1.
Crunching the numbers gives -12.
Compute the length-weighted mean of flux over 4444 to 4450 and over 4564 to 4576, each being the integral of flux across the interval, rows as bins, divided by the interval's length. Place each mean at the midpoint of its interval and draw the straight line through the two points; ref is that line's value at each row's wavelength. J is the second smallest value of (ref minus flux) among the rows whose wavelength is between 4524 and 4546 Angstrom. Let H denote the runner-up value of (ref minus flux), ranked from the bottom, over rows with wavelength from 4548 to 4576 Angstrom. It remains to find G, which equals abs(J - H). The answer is 0.5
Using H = -0.46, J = 0.07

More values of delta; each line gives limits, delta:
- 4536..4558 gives 2.30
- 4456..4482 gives 1.50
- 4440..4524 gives 1.49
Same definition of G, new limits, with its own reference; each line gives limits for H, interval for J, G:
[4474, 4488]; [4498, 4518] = 0.3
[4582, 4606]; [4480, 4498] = 1.5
